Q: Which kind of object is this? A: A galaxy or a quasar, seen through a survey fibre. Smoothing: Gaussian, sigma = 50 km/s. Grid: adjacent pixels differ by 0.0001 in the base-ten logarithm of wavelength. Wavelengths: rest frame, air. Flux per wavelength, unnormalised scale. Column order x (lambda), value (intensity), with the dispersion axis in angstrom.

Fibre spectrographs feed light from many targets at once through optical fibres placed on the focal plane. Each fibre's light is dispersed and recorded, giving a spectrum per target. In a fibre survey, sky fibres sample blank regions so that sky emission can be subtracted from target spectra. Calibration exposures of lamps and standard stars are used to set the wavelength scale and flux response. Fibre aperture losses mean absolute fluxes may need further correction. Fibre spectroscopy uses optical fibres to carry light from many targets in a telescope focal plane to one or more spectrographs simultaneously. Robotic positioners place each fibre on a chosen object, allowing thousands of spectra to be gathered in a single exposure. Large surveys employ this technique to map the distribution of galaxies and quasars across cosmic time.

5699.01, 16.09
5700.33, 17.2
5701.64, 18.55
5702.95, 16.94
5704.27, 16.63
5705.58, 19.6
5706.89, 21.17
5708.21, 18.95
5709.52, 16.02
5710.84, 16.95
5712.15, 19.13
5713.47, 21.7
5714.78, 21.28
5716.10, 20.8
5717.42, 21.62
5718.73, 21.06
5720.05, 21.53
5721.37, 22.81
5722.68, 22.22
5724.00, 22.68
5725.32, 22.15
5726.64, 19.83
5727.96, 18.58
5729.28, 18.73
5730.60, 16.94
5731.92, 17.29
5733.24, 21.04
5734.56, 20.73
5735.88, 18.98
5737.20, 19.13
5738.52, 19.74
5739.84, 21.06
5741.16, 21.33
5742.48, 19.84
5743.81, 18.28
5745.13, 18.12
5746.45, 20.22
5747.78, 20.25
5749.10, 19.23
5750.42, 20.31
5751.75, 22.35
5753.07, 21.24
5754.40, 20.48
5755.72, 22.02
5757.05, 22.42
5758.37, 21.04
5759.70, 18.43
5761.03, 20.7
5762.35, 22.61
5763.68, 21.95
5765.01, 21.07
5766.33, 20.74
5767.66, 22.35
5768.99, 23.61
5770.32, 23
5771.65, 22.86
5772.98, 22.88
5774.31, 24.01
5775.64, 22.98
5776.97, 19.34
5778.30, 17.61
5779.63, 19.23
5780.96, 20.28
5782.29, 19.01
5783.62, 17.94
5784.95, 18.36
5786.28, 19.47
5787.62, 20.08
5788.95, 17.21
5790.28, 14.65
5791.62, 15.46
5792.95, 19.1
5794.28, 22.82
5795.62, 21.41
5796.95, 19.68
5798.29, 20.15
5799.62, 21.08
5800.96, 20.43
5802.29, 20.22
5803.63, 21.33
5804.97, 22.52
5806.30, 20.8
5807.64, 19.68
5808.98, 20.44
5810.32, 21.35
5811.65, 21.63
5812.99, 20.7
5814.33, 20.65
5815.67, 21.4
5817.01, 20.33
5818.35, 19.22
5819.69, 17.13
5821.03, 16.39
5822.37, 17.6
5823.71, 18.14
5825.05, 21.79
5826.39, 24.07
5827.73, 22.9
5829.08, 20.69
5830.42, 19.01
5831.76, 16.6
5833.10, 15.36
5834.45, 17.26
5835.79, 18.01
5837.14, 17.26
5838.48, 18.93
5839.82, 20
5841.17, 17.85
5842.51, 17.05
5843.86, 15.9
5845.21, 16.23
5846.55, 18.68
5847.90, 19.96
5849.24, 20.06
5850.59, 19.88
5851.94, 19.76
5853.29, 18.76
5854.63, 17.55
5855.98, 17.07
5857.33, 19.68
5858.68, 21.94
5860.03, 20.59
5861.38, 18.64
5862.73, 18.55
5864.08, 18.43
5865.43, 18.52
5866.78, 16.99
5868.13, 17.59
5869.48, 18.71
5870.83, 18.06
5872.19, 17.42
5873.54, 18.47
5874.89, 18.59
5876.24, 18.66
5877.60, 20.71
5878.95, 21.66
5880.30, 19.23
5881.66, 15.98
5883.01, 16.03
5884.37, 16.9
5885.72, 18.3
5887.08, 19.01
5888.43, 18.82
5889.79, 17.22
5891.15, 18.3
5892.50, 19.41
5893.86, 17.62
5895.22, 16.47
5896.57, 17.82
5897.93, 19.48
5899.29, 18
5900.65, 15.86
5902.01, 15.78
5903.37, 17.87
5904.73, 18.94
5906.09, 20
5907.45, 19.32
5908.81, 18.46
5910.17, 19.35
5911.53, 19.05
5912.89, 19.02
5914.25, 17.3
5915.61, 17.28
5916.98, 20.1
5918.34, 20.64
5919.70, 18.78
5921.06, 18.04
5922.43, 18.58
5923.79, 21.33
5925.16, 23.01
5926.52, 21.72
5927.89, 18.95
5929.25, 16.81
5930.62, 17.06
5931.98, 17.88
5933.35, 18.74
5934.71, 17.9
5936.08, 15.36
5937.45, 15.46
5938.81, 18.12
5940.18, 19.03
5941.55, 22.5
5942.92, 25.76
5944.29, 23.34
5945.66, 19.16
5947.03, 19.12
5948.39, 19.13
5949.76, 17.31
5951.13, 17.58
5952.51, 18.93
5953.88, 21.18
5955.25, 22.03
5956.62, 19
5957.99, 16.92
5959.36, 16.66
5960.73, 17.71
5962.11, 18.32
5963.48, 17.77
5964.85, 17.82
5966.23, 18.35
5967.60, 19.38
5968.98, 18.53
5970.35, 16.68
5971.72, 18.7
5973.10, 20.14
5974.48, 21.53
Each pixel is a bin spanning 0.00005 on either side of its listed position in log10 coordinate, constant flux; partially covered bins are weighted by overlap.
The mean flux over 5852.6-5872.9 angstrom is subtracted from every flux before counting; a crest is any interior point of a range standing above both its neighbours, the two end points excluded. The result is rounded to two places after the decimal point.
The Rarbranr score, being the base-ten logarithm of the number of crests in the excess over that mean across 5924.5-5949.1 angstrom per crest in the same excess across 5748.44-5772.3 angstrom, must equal -0.30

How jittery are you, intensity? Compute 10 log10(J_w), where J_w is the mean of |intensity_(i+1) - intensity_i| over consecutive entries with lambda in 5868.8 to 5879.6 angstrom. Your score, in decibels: -1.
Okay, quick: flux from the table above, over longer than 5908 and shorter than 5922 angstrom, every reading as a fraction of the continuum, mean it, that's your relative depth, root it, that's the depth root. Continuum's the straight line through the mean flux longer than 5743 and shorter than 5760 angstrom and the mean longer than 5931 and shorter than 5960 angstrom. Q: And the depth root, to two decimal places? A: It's 0.99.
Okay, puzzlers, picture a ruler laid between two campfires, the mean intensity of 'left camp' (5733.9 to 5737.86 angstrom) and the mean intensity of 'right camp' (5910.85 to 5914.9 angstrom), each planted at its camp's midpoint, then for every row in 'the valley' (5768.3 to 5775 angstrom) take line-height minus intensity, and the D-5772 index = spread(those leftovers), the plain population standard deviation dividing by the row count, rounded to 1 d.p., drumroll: 0.5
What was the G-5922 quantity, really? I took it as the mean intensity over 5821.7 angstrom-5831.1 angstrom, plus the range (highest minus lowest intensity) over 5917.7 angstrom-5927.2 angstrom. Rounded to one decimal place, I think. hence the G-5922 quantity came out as 25.6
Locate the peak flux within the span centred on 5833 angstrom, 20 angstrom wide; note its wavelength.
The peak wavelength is 5826.39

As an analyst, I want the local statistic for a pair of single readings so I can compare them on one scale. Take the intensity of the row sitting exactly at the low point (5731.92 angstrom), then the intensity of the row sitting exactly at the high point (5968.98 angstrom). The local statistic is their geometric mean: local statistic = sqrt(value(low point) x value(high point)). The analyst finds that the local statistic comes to 17.9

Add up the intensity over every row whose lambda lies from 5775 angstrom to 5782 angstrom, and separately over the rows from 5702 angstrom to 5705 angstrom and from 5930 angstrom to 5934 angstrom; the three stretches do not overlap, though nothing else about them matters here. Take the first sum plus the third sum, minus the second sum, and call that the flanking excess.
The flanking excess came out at 120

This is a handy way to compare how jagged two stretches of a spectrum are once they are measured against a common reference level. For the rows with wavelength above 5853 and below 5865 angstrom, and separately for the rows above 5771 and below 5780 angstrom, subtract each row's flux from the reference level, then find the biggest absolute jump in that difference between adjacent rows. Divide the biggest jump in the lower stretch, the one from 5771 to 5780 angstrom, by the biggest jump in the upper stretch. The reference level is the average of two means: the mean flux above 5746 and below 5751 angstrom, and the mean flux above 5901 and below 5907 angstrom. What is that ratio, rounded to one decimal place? 1.4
